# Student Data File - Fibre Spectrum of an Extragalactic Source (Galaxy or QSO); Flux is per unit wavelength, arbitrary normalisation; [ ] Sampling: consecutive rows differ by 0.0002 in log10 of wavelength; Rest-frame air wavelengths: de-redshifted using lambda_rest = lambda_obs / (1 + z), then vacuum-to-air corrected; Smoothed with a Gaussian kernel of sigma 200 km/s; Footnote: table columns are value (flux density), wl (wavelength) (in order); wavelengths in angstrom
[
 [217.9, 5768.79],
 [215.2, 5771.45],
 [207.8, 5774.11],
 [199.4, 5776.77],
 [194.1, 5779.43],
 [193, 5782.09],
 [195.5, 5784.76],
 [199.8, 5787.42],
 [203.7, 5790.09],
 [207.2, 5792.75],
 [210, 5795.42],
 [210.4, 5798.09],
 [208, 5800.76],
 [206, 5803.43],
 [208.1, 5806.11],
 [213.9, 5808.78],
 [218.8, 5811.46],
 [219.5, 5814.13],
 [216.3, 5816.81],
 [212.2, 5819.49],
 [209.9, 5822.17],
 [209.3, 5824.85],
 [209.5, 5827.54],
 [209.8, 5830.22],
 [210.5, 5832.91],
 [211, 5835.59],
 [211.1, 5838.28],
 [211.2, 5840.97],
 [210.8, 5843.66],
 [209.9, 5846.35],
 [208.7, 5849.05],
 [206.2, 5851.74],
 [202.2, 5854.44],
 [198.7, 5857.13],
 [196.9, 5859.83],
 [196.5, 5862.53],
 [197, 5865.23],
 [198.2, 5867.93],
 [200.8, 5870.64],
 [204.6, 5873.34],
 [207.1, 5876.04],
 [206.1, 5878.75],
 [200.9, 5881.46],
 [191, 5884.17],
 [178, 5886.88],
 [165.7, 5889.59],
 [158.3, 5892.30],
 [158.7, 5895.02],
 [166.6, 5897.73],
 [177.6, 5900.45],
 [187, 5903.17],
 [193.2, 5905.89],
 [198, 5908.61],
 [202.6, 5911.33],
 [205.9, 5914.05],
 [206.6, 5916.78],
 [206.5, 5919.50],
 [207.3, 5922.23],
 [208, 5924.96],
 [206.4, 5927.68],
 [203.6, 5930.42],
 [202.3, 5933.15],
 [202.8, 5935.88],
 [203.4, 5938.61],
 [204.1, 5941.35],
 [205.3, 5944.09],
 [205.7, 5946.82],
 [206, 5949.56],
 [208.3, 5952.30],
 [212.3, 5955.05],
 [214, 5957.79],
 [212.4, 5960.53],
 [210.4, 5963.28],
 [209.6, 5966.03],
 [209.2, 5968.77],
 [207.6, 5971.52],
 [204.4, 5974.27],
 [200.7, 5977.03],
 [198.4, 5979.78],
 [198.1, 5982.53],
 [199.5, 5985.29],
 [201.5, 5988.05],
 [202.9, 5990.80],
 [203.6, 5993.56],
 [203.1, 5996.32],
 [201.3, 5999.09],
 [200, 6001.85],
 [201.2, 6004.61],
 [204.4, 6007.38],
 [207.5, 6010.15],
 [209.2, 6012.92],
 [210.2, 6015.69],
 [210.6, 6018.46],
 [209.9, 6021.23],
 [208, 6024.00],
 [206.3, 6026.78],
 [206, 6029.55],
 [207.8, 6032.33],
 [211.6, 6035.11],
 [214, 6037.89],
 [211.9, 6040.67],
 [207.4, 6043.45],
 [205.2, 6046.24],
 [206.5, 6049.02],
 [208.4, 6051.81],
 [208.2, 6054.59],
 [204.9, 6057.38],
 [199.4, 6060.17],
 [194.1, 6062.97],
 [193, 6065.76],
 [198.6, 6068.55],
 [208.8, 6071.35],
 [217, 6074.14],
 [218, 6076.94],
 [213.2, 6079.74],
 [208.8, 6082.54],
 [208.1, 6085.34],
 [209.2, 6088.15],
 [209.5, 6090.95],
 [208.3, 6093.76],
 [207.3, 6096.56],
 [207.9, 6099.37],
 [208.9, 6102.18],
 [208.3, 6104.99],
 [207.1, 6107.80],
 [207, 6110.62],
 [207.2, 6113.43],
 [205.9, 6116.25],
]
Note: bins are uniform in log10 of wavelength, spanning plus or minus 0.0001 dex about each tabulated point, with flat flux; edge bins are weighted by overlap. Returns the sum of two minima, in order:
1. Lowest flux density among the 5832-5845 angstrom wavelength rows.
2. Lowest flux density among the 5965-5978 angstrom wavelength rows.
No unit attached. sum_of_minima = 411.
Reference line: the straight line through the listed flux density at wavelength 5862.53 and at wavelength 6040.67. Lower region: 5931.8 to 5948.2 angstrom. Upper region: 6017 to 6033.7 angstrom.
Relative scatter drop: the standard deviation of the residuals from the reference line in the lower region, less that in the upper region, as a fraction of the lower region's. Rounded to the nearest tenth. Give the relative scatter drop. -1.4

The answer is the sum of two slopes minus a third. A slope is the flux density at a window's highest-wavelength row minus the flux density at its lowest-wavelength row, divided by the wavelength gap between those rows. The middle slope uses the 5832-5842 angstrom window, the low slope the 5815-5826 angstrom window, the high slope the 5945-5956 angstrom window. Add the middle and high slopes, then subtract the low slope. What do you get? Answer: 1.8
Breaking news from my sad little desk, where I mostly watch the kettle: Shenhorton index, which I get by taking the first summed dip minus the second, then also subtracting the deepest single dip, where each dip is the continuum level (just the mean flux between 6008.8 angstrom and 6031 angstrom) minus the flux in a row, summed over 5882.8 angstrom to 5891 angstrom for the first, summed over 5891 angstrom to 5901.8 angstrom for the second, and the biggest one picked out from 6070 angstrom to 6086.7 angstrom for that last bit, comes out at -82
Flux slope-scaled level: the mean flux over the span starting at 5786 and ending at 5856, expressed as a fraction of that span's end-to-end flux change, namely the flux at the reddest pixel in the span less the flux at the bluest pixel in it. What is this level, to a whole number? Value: 87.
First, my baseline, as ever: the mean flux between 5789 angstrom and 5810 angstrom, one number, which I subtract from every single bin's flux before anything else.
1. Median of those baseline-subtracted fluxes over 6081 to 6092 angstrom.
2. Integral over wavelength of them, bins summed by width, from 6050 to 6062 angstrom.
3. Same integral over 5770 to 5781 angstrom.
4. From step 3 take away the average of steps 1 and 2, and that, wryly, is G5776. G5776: -28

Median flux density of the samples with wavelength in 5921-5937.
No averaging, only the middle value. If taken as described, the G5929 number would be 205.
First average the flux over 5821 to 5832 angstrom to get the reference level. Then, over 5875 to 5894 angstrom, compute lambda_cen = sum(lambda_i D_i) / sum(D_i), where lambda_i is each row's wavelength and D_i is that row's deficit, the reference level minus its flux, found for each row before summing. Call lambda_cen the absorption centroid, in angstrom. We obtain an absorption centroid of 5888.4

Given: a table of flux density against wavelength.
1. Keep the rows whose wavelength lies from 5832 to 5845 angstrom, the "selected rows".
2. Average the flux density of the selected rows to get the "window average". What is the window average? 211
